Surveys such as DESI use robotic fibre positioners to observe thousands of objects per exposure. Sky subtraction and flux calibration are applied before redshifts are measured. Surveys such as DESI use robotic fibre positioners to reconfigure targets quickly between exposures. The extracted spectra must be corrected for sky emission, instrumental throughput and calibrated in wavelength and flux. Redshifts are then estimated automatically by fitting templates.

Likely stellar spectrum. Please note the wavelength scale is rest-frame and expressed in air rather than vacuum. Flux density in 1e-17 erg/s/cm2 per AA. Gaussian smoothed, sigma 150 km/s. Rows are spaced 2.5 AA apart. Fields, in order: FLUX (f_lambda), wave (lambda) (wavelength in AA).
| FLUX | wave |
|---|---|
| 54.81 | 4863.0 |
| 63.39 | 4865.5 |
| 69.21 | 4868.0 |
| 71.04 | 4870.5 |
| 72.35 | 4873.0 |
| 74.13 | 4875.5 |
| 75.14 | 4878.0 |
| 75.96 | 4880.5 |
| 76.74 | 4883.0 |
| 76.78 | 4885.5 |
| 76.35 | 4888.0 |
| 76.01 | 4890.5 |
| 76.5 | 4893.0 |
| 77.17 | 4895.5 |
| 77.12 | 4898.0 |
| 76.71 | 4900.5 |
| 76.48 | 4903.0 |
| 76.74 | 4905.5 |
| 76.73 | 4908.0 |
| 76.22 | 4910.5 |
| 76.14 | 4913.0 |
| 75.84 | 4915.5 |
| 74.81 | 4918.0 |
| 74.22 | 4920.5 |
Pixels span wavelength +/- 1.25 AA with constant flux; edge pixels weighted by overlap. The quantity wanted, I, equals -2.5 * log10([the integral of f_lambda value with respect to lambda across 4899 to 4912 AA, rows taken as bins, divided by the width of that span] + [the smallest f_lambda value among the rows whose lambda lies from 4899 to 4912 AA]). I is -5.460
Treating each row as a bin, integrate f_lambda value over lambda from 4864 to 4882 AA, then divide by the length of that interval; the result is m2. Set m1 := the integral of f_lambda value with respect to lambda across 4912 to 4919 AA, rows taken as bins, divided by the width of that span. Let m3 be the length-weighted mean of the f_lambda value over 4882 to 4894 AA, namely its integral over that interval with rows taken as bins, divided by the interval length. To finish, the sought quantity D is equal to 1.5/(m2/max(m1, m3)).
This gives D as 1.606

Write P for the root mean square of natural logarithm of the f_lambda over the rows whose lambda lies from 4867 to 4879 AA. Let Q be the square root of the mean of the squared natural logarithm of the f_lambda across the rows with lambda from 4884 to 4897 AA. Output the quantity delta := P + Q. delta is 8.62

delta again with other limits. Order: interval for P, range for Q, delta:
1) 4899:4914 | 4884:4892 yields 8.67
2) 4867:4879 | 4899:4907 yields 8.62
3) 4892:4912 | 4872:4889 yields 8.66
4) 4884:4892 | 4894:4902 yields 8.68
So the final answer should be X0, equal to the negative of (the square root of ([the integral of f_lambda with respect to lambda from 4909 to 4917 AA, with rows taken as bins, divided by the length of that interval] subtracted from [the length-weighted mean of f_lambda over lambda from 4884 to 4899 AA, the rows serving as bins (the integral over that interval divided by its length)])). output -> -0.8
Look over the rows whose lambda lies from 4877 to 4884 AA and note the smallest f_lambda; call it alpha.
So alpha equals 75.14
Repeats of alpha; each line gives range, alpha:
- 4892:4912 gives 76.22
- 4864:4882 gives 63.39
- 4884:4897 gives 76.01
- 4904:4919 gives 74.81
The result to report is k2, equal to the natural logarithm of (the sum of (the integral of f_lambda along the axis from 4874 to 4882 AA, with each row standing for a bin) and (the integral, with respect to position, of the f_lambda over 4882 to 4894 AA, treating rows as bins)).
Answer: 7.33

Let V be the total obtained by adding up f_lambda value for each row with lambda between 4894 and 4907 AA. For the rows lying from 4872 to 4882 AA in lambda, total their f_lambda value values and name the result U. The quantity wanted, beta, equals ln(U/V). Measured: -0.26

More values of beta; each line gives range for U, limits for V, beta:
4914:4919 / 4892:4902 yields -0.71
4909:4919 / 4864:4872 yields 0.40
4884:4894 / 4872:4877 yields 0.74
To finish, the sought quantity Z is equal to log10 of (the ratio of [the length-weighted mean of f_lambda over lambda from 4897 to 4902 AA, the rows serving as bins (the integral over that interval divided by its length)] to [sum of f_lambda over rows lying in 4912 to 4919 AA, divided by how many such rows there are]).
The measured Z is 0.007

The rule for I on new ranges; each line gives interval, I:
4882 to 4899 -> -5.459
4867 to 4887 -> -5.390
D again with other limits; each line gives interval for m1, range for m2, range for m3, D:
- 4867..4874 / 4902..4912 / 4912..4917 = 1.488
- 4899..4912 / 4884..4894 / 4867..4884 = 1.503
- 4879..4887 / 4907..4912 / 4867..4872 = 1.500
